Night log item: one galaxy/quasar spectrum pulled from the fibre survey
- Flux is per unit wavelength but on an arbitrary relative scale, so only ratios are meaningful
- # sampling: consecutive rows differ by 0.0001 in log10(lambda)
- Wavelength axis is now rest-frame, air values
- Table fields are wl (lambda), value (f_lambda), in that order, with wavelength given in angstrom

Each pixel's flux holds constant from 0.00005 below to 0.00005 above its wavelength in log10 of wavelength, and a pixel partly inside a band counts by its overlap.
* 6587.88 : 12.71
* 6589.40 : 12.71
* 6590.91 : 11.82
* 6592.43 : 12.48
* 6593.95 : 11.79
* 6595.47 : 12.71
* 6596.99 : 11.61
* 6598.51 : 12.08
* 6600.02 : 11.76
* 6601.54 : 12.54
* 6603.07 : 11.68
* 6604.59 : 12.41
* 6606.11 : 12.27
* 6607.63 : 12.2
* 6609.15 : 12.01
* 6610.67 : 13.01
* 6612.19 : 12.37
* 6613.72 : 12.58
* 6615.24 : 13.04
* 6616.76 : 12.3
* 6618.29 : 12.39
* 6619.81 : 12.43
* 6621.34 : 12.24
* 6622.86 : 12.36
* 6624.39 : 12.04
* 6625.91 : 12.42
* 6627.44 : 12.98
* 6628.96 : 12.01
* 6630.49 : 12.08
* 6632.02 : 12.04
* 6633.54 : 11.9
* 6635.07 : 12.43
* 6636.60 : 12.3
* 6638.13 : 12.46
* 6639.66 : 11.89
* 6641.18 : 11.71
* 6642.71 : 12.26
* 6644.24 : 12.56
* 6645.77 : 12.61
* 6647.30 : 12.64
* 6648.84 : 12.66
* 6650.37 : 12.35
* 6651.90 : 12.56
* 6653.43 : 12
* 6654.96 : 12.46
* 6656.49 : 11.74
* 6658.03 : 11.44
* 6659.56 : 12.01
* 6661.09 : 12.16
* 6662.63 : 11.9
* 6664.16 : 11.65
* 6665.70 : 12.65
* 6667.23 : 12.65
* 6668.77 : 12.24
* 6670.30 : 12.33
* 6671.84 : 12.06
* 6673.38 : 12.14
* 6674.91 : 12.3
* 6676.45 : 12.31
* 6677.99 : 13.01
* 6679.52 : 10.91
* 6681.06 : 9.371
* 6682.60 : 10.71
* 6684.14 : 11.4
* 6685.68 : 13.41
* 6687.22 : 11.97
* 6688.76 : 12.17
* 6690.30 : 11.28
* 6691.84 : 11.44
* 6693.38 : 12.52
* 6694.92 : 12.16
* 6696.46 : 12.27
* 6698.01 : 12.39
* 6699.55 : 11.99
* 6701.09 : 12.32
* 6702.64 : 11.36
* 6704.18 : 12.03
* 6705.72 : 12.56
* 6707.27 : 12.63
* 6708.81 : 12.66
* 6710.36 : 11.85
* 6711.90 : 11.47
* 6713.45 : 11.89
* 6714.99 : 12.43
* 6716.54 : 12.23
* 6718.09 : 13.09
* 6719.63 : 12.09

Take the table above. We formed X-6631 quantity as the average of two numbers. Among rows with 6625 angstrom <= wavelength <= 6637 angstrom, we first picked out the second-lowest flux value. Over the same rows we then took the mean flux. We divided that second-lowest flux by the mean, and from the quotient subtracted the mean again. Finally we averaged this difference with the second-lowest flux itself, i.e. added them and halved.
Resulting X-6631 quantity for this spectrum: 0.36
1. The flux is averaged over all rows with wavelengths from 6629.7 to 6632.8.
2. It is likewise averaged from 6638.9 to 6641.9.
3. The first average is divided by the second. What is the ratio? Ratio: 1.02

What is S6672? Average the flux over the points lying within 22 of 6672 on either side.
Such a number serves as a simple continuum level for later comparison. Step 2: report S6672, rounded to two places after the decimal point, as 11.97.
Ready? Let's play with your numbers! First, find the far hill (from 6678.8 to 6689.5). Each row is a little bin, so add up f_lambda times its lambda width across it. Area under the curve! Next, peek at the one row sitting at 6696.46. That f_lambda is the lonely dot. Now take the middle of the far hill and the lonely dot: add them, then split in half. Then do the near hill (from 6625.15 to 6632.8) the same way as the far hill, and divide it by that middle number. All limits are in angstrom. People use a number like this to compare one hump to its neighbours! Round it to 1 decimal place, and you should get 1.4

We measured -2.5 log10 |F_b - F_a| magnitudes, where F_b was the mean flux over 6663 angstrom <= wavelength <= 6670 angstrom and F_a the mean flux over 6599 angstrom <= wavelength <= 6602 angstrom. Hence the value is 2.1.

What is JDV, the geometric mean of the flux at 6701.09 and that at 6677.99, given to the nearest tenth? 12.7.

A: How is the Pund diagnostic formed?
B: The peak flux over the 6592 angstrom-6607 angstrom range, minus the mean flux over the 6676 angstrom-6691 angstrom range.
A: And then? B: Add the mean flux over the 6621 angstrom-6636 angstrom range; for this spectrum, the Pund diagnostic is 13.3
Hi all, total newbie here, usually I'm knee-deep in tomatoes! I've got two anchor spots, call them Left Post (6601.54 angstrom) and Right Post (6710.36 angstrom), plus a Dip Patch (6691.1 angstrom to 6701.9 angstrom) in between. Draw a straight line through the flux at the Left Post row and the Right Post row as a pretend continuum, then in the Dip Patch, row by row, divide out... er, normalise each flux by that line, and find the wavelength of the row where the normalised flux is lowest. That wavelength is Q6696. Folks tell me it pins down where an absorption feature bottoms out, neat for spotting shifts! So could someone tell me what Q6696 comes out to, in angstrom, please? 6691.84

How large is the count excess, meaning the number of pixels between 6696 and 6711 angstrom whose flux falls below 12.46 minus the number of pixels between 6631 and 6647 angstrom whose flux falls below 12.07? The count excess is 3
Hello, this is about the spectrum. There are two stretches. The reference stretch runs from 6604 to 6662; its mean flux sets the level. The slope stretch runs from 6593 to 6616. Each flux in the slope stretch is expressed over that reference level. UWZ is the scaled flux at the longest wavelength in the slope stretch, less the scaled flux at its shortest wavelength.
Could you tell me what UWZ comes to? 0.10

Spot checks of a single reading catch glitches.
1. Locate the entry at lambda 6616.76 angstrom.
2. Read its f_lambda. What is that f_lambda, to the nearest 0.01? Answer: 12.30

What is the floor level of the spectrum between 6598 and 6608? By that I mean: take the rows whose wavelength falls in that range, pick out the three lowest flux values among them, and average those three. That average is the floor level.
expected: 11.8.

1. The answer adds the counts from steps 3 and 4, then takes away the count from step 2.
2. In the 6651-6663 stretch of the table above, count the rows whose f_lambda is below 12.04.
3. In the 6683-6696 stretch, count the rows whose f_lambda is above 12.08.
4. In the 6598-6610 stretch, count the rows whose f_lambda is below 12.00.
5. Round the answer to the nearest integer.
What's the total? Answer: 1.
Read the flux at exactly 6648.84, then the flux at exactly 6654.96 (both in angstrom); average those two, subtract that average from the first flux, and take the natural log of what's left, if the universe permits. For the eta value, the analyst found -2.3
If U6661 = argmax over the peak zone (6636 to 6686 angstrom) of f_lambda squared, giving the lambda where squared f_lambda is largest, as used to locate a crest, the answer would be 6685.68 angstrom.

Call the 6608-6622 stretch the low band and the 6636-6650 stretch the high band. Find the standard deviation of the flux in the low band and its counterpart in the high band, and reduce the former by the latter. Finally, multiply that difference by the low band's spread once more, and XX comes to 0.00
